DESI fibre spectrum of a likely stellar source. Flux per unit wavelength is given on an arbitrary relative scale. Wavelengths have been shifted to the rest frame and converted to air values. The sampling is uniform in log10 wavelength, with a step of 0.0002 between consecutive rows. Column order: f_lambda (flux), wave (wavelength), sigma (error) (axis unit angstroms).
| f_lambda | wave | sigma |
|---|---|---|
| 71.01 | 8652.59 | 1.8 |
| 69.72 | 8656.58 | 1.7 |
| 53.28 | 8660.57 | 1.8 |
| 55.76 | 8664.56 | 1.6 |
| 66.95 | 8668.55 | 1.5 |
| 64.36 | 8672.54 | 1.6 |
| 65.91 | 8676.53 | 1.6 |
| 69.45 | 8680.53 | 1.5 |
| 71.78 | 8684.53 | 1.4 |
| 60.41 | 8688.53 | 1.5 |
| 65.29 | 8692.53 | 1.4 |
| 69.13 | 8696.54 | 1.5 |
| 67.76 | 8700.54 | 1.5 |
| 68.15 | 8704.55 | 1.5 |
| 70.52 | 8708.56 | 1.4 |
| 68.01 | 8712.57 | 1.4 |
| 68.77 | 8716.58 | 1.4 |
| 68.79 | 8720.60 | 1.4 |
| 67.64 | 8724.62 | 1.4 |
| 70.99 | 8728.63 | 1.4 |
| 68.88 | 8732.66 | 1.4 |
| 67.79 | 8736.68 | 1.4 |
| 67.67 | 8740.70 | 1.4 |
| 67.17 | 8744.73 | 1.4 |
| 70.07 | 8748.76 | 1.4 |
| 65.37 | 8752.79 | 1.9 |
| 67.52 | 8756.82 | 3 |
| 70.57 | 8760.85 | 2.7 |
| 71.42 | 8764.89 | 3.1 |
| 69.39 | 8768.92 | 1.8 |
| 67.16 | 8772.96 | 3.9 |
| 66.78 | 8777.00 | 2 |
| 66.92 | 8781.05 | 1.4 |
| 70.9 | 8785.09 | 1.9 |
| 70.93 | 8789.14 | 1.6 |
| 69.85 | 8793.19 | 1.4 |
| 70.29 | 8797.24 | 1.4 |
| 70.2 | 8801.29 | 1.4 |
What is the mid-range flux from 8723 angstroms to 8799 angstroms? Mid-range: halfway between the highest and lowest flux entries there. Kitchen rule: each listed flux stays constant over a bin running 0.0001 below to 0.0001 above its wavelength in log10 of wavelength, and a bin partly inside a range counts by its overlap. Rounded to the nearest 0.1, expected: 68.4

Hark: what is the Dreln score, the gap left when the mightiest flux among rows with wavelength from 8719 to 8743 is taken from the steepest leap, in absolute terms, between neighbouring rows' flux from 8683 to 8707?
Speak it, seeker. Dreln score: -59.6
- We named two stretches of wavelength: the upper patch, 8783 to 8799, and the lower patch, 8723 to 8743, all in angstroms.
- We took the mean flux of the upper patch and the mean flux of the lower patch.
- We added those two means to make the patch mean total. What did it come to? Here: 139.1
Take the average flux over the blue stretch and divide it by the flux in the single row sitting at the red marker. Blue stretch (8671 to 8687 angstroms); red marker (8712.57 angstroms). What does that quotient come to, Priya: 1.00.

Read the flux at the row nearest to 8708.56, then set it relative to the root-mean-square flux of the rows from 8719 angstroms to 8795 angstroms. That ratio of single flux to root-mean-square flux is 1.03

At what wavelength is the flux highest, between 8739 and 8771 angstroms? 8764.89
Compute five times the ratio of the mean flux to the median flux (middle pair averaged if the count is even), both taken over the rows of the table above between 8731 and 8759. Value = 5.01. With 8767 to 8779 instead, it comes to 5.05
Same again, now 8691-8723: 4.99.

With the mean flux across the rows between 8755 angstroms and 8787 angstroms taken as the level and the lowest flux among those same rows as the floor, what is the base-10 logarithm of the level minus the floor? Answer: 0.31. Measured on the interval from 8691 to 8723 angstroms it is 0.48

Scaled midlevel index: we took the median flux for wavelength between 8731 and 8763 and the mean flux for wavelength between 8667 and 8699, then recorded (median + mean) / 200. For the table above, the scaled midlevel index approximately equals 0.672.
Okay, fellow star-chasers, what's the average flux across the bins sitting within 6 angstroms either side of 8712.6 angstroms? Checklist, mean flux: 69.1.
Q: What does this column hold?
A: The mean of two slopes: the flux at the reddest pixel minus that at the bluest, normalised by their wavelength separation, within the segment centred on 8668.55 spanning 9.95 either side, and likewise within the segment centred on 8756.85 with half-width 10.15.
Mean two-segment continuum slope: 0.4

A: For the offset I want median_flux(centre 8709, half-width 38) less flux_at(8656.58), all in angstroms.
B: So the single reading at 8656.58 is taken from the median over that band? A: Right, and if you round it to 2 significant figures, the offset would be -1.7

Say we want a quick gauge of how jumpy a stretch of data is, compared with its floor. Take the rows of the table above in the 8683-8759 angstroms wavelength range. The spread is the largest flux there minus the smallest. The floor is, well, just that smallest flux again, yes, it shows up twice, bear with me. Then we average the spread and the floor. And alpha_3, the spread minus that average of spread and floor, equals -25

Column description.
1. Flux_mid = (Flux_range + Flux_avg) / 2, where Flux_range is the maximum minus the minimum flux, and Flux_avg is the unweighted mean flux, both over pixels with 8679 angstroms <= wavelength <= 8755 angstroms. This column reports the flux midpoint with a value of 39.7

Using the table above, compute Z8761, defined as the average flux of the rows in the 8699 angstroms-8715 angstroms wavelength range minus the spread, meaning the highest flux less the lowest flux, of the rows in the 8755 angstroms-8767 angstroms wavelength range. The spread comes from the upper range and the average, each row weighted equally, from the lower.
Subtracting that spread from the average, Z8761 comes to 64.7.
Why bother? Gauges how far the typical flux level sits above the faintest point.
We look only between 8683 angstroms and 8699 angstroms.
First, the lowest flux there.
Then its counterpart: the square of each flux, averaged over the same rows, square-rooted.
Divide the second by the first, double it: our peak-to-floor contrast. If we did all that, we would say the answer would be 2.21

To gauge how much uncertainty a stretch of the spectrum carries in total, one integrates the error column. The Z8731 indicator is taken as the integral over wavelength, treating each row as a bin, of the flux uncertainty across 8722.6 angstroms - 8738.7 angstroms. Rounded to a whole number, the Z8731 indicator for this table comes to 23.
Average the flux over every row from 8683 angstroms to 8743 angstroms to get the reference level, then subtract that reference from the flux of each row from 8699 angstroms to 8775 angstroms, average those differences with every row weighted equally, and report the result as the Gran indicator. 0.5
